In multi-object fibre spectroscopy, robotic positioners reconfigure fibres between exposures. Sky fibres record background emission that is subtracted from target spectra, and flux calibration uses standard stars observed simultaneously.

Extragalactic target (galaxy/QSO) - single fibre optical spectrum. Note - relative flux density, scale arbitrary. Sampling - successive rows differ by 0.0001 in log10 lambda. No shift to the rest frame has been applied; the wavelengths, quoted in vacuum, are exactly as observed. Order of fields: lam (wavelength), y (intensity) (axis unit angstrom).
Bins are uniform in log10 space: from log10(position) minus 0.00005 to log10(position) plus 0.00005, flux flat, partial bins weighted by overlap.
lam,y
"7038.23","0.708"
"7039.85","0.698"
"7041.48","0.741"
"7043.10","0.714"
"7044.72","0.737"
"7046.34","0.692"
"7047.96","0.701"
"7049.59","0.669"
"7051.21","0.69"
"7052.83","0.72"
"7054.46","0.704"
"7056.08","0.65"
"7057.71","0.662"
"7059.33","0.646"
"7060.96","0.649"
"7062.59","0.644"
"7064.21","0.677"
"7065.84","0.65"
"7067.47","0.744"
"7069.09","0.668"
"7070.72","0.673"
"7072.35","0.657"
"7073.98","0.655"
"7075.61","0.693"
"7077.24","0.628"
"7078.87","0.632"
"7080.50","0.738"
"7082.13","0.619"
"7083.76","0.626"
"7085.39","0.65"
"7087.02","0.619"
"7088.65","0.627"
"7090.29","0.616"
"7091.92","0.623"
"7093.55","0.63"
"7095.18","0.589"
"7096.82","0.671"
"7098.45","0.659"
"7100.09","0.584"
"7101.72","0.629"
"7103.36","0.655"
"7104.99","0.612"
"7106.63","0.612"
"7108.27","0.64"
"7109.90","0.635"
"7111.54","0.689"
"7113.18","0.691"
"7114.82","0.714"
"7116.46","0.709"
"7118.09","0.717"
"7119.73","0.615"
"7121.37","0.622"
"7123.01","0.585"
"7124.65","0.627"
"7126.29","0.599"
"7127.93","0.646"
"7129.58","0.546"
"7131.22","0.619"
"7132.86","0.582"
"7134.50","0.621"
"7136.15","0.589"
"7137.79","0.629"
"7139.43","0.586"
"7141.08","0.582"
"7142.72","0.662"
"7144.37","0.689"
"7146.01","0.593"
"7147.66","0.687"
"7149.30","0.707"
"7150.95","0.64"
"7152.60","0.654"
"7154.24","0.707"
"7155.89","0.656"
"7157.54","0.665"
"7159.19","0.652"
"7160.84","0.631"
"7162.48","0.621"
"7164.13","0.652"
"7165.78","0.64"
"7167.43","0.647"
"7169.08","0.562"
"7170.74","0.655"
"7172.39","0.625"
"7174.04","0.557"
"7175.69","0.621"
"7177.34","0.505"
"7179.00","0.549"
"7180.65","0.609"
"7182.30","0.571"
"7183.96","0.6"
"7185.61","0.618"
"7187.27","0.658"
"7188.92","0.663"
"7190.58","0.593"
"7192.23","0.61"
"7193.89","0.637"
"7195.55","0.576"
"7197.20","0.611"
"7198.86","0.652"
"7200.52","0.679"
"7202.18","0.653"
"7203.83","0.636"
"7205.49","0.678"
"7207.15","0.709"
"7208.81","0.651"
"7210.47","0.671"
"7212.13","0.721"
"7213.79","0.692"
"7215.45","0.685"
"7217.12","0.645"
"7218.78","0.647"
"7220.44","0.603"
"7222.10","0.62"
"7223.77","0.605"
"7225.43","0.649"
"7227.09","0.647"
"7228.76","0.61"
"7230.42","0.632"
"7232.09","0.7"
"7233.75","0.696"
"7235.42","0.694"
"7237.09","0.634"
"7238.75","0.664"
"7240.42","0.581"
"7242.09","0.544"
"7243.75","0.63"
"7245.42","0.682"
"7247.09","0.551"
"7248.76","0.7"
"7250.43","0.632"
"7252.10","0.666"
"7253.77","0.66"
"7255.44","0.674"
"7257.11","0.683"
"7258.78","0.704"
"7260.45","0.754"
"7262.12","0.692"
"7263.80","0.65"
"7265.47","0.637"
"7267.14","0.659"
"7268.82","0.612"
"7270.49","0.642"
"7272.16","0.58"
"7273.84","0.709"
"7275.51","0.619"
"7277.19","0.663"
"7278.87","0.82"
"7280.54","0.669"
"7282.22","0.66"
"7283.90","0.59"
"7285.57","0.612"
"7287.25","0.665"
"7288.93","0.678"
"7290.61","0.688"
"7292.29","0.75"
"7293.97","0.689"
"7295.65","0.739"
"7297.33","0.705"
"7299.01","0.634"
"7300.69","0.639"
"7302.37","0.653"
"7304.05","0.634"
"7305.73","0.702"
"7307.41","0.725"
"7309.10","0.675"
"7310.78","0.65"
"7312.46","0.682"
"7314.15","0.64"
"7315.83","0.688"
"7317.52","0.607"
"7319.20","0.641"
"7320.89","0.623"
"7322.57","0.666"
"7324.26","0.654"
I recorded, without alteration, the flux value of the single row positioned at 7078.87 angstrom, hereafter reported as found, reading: 0.632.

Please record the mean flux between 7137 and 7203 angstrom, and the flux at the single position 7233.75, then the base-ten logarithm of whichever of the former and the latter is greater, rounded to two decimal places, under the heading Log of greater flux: -0.16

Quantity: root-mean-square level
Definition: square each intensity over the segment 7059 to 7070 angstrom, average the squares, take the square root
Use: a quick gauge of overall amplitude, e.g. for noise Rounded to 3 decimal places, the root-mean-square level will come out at 0.669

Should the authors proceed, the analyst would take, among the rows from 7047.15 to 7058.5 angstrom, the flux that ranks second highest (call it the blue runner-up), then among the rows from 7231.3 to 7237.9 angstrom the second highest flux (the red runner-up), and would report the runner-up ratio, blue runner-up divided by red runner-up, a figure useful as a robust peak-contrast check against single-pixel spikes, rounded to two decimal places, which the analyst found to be 1.01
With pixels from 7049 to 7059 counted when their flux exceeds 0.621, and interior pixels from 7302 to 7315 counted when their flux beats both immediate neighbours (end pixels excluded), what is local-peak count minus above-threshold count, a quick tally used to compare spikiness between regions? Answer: -4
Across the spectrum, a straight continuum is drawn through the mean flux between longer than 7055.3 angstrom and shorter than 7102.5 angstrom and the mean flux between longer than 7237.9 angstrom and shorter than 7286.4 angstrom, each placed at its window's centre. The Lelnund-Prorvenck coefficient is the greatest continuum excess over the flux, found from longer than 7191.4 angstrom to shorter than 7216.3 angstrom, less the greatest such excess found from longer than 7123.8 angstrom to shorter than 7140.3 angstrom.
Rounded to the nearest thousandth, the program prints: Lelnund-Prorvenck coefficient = -0.028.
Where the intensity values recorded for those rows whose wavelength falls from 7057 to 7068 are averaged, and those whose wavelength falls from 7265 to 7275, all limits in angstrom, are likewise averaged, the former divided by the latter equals 1.04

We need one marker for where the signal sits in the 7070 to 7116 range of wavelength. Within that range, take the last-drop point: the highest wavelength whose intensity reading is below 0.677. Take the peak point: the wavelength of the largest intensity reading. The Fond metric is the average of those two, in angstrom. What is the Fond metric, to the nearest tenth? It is 7095.2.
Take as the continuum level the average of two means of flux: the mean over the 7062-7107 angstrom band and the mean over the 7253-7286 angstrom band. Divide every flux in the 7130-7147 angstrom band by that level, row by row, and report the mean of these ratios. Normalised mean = 0.94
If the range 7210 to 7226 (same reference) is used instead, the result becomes 1.00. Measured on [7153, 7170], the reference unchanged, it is 0.98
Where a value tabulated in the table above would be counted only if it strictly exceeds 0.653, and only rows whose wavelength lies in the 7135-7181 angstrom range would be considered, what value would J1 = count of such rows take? 9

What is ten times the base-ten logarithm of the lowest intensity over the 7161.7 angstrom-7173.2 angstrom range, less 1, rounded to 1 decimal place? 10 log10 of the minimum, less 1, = -3.5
